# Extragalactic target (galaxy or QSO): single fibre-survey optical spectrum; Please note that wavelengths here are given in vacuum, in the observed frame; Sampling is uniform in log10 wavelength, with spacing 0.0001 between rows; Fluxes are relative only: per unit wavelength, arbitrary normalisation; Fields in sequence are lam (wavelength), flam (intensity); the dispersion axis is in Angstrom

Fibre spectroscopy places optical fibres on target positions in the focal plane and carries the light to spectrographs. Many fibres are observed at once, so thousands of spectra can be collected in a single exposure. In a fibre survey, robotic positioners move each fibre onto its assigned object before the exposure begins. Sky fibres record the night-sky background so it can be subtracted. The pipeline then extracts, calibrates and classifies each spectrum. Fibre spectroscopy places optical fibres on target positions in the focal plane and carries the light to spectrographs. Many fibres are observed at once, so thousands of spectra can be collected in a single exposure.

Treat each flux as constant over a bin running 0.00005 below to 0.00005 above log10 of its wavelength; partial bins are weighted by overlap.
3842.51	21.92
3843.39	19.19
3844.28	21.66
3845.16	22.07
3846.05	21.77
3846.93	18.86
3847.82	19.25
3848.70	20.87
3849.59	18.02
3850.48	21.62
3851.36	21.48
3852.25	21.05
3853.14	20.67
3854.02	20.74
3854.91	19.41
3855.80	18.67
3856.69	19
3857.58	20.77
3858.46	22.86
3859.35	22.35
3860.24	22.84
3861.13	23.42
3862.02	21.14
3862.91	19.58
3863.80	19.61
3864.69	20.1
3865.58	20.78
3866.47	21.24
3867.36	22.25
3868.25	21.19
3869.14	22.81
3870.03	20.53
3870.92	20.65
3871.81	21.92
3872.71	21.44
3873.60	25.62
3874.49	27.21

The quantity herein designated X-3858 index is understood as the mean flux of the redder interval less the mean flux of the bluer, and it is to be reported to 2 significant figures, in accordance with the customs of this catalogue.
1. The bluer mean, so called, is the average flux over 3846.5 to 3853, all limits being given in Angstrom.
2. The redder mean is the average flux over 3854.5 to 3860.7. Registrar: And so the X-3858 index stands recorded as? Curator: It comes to 0.68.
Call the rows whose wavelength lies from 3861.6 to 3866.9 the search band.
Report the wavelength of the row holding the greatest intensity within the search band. 3866.47 Angstrom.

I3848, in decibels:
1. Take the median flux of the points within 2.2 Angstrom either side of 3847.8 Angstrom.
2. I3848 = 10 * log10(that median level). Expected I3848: 12.84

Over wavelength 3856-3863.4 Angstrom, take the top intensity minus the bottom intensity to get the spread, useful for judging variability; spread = 4.4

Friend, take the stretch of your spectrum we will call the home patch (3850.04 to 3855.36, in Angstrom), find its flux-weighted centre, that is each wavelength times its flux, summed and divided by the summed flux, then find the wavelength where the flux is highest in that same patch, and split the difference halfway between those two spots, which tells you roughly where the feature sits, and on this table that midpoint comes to 3851.6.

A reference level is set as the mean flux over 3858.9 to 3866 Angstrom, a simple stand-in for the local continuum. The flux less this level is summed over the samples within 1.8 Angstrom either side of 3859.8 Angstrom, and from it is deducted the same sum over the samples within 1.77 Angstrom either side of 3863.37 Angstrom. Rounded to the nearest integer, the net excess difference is 11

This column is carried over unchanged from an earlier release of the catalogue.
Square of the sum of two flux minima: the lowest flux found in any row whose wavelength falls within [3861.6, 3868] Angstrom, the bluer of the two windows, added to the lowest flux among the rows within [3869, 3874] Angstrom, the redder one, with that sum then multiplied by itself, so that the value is 1609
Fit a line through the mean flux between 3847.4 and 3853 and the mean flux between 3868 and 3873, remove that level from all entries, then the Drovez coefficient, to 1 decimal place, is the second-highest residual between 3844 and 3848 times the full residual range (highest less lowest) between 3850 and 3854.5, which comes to 1.7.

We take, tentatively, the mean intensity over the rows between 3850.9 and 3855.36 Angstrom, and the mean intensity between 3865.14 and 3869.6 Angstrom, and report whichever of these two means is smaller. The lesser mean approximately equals 20.7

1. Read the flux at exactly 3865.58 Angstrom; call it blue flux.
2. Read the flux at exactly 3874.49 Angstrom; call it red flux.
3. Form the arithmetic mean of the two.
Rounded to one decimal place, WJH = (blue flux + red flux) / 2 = 24.0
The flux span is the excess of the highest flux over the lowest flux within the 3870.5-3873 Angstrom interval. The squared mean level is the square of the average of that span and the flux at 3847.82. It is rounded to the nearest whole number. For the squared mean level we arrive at 105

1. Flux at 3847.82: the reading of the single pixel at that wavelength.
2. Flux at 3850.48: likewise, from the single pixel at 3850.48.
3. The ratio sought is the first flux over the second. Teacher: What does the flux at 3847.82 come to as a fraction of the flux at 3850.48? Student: 0.89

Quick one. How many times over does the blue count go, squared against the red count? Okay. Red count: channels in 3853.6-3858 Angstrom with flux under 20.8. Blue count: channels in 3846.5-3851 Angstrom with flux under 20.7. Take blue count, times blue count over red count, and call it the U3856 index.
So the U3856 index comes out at 1.8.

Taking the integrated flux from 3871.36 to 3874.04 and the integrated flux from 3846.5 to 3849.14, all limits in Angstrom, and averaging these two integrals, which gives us 57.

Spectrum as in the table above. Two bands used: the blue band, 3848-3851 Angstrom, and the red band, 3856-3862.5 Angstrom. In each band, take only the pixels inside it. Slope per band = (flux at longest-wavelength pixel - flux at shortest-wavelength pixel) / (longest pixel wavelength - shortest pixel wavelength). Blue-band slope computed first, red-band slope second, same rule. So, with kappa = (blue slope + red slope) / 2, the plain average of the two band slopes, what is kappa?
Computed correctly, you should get 0.4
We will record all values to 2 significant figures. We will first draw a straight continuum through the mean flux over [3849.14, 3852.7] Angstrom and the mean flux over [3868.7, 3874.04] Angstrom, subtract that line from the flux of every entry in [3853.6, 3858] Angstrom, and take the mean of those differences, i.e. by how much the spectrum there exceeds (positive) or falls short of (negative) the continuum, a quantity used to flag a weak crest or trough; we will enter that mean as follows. -1.2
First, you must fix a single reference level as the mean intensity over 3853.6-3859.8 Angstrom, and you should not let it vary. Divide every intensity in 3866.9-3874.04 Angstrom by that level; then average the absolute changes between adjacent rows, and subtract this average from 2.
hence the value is 1.92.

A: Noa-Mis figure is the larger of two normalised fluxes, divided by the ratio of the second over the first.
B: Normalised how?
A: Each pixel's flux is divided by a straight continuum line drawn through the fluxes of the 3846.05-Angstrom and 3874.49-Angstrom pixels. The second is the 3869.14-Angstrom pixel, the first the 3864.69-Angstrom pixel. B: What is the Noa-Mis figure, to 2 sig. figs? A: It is 0.79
